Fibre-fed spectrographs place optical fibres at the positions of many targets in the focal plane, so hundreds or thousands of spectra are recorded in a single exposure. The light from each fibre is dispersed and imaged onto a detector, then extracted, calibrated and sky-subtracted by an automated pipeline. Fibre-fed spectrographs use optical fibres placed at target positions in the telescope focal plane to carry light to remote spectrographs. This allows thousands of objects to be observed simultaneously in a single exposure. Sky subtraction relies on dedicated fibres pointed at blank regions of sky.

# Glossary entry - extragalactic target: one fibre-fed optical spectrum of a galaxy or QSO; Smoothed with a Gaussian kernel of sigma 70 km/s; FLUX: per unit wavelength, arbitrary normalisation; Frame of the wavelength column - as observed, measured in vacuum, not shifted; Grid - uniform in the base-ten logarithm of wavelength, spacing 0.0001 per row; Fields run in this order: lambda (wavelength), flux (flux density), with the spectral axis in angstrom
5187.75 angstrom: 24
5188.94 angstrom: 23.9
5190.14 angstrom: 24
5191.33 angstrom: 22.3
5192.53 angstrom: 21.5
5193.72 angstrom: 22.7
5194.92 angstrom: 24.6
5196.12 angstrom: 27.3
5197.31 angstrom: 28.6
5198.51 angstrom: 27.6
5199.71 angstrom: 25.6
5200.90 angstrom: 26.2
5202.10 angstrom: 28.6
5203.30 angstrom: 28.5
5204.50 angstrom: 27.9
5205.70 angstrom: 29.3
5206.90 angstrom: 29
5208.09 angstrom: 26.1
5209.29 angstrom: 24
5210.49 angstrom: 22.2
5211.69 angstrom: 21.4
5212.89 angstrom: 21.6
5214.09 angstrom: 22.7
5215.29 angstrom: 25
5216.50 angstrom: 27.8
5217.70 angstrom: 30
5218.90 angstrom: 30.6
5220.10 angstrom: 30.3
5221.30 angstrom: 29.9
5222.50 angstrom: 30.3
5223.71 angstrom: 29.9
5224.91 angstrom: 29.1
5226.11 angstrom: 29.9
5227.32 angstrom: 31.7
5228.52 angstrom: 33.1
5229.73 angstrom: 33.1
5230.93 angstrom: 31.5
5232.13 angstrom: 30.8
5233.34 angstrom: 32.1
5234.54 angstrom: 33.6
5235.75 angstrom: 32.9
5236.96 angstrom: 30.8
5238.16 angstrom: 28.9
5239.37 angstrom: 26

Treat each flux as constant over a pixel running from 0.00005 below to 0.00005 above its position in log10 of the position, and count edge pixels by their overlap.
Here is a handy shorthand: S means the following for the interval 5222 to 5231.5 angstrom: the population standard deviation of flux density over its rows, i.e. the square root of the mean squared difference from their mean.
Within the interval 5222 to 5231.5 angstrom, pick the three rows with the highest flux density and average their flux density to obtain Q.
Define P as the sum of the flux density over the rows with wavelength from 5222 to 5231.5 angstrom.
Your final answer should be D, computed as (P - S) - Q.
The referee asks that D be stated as 215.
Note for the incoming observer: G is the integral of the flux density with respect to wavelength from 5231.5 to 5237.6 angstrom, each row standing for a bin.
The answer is 195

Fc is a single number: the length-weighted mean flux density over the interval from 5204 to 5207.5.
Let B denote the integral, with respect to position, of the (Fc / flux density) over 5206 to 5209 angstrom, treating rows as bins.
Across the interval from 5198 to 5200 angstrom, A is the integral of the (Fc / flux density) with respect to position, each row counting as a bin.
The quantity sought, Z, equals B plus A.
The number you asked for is 5.3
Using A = 2.2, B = 3.2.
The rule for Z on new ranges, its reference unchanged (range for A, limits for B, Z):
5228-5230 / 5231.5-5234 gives 4.0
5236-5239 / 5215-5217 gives 5.1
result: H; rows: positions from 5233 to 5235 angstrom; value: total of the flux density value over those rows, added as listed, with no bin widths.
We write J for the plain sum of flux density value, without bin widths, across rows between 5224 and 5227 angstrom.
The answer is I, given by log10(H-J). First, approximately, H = 66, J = 59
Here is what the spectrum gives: 0.83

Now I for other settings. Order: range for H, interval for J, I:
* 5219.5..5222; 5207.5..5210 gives 1.00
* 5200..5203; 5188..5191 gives 0.84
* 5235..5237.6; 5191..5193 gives 1.30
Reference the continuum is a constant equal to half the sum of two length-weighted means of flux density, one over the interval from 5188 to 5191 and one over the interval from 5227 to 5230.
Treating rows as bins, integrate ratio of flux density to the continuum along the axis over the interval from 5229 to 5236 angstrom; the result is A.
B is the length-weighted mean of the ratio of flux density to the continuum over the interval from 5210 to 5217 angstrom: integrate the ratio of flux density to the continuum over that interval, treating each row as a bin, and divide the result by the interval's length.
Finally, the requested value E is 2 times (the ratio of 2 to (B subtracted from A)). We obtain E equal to 0.557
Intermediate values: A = 8.01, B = 0.83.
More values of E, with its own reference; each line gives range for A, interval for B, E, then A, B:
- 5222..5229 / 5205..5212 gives 0.599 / 7.59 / 0.90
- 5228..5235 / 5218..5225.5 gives 0.575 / 8.02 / 1.06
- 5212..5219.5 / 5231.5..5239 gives 0.688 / 6.93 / 1.11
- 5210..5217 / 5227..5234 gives 0.859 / 5.79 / 1.14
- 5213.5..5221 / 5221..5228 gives 0.633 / 7.39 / 1.07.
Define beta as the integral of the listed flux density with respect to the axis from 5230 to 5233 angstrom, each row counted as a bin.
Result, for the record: 94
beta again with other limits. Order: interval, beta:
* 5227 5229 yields 65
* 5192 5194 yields 44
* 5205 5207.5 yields 73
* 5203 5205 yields 56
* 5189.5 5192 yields 58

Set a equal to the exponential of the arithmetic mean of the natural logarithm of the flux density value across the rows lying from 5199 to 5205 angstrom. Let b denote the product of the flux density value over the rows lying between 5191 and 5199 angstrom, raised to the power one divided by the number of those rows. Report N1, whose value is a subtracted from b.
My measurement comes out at -3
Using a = 27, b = 25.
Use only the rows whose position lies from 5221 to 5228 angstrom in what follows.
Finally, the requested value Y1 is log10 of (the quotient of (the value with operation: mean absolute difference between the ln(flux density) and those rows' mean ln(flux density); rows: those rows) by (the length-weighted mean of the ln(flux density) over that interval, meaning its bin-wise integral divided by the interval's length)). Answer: -2.3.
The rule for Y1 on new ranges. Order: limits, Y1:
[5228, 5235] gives -2.1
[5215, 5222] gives -1.7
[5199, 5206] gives -1.9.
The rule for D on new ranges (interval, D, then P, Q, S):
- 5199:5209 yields 191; 221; 29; 1.37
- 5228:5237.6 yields 224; 258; 33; 1.03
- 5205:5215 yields 165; 196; 28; 3.01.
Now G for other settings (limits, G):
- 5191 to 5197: 144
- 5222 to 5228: 181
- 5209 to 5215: 135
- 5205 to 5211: 157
